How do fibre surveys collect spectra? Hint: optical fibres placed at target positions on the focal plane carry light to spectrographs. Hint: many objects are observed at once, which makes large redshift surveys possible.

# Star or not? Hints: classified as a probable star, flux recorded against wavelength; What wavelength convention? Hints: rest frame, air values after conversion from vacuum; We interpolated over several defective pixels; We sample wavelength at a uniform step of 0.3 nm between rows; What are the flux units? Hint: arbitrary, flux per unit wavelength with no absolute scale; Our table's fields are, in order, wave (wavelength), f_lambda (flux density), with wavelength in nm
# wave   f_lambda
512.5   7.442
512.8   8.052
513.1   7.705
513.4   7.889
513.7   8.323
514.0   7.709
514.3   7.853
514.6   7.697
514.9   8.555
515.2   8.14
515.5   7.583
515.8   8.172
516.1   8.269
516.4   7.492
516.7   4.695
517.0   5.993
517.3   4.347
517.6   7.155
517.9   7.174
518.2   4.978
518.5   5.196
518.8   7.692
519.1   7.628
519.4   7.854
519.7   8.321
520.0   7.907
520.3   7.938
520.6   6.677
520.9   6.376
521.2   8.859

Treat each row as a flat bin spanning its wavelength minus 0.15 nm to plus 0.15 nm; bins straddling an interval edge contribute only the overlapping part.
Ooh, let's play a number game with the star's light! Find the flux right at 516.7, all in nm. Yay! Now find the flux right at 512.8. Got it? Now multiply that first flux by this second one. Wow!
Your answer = 38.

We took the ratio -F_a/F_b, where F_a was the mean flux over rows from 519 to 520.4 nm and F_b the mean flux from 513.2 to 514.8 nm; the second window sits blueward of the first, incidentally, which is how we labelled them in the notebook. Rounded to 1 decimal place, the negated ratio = -1.0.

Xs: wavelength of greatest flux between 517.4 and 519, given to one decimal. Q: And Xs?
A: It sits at 518.8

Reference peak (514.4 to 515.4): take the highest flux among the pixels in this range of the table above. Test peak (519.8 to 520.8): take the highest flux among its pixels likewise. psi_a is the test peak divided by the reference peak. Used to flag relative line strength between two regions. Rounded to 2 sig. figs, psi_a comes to 0.93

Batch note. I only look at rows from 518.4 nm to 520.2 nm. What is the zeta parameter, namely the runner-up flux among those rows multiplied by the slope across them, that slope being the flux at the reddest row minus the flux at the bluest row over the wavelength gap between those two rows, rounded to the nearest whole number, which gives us 14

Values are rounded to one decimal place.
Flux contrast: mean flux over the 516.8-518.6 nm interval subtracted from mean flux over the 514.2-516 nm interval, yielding 2.2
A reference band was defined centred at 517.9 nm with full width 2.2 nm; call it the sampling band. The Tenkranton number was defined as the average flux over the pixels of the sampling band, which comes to 6.08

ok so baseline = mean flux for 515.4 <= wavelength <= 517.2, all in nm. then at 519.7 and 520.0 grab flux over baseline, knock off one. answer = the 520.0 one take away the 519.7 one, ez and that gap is -0.06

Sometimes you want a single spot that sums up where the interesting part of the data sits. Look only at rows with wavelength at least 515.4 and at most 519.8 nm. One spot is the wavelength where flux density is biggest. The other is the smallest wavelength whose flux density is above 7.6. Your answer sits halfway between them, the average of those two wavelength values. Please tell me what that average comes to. 517.75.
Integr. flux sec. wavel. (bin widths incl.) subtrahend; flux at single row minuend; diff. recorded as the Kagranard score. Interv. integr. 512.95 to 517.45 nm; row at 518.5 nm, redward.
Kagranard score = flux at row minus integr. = -28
